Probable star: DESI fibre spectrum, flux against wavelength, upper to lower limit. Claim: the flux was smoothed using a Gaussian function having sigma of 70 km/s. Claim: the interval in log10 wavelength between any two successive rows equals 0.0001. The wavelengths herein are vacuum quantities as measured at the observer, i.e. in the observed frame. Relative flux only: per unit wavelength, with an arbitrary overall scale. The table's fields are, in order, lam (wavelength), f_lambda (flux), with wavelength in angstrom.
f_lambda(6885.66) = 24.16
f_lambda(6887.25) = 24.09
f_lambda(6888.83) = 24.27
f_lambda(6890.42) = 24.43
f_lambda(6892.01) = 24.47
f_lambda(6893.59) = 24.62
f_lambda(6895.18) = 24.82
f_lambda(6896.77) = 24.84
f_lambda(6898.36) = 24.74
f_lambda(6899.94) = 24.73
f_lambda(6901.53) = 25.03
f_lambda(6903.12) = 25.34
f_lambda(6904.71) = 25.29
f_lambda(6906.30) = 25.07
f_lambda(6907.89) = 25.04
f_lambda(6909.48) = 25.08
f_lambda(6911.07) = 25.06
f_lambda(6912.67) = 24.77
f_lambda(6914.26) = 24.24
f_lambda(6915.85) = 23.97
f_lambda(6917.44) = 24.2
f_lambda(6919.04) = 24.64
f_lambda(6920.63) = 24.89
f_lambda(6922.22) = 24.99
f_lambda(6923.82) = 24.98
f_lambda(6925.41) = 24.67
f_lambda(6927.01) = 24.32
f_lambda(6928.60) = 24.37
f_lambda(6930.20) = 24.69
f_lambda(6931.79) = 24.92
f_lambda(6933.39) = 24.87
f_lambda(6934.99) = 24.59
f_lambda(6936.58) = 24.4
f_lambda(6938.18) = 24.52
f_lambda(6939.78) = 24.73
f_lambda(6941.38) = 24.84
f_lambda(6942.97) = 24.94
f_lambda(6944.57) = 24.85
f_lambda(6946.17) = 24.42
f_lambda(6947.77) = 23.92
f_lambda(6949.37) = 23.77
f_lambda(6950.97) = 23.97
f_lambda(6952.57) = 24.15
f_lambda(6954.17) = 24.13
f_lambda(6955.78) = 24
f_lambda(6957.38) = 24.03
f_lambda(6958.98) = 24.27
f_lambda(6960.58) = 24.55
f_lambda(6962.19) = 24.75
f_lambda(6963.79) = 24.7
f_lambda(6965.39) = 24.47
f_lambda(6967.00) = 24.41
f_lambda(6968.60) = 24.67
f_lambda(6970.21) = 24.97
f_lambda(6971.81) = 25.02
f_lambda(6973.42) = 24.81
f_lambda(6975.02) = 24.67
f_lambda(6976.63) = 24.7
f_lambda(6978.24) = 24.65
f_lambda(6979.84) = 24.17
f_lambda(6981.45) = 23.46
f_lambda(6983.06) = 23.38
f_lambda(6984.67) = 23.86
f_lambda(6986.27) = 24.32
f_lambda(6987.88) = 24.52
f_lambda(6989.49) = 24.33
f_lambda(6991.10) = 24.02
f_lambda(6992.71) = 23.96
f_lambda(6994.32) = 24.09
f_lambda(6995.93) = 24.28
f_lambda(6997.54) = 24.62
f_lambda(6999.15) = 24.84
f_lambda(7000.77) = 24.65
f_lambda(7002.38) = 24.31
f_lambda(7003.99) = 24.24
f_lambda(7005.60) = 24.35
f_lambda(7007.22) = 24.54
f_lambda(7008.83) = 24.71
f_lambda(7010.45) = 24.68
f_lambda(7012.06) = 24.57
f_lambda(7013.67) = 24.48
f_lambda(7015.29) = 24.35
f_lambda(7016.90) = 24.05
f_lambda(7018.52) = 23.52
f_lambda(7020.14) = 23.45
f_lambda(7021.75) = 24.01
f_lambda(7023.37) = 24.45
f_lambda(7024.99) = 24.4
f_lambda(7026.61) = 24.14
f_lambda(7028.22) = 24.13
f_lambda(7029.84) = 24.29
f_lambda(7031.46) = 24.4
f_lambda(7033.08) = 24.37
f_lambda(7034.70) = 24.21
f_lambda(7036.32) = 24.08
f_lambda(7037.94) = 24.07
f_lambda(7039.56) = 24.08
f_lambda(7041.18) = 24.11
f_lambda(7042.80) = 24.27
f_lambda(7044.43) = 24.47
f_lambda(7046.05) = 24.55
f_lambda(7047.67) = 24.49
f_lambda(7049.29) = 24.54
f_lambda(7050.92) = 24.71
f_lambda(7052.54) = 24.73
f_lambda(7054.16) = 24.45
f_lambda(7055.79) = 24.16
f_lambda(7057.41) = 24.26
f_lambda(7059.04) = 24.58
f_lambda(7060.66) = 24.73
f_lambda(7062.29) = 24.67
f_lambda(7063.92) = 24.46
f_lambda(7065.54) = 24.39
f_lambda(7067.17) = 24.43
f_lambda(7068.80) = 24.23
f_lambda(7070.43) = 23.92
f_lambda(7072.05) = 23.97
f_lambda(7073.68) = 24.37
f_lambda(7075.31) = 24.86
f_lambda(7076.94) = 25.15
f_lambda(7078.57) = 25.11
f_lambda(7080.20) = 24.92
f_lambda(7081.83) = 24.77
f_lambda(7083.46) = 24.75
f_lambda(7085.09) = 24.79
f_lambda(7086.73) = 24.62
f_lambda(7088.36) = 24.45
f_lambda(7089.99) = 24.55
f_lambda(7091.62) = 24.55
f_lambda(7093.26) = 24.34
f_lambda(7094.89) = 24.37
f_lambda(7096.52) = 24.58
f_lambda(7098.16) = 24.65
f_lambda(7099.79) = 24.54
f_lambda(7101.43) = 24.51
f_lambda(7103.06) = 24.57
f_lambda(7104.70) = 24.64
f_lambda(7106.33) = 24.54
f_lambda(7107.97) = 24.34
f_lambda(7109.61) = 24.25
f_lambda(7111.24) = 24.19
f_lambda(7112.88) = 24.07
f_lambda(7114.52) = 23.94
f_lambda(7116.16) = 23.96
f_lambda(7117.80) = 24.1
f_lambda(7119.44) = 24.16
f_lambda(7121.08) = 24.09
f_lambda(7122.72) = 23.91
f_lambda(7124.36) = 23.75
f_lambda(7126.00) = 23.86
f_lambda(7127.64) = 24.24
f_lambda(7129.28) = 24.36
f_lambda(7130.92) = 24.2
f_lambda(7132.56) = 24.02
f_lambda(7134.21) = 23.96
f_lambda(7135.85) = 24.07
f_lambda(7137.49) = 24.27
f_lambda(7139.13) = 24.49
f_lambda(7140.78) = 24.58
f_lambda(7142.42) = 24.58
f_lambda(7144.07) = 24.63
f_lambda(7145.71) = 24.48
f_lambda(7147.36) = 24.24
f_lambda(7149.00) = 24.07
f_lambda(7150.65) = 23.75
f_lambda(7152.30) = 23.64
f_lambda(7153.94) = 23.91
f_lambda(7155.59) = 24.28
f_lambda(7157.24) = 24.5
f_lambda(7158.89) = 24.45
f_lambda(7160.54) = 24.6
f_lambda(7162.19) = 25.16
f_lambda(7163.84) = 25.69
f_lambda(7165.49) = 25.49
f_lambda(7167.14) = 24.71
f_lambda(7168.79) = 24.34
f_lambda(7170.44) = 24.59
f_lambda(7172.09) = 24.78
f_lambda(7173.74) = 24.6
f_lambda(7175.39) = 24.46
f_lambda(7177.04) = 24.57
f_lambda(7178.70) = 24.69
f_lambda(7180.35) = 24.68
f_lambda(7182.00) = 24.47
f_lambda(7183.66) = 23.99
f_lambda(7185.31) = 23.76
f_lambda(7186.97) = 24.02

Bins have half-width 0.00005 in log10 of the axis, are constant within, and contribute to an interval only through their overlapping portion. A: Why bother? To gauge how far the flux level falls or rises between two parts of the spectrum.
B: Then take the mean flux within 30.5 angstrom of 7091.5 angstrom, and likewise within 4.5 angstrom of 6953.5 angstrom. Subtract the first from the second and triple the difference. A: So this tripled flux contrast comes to -1.3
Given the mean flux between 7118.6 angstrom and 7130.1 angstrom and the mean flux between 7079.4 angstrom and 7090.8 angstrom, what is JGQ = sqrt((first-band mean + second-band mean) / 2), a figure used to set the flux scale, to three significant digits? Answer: 4.94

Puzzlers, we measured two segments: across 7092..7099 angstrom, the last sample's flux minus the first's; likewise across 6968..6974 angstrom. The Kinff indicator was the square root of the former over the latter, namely 1.5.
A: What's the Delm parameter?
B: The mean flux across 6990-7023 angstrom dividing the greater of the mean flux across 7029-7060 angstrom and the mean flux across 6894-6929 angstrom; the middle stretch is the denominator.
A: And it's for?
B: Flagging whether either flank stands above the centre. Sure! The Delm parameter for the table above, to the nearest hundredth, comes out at 1.02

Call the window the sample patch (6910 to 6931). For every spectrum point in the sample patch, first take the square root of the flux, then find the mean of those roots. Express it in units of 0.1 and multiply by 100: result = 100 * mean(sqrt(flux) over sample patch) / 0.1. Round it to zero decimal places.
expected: 4960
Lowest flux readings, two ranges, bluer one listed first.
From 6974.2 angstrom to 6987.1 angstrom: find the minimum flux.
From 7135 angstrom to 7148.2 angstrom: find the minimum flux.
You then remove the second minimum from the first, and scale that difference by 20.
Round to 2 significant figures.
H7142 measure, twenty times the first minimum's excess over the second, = -14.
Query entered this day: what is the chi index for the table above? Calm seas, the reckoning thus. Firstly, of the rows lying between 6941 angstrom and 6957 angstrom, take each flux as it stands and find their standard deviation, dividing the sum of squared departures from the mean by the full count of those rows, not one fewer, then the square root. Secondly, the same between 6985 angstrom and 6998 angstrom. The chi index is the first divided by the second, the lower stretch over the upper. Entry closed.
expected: 1.9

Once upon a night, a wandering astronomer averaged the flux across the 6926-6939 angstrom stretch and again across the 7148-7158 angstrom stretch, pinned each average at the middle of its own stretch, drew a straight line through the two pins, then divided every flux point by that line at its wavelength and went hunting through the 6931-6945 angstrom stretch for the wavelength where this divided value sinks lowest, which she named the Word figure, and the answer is 6936.58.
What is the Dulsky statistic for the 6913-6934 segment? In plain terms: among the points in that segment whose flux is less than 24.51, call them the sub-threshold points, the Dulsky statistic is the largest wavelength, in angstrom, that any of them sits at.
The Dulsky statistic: 6928.60 angstrom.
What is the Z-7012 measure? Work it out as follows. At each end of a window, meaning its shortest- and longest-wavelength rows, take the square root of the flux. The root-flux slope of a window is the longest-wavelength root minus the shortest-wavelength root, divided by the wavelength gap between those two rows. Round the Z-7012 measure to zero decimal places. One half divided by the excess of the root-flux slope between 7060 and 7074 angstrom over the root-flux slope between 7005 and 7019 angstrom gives 132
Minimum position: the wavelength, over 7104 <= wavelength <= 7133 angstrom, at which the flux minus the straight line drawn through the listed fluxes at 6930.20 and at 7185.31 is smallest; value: 7124.36 angstrom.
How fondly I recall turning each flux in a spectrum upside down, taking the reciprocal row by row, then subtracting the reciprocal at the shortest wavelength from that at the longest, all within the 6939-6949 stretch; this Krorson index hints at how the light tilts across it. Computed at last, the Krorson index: 0.0014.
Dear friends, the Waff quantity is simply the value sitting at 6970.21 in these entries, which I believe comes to 24.97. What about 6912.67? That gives 24.77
